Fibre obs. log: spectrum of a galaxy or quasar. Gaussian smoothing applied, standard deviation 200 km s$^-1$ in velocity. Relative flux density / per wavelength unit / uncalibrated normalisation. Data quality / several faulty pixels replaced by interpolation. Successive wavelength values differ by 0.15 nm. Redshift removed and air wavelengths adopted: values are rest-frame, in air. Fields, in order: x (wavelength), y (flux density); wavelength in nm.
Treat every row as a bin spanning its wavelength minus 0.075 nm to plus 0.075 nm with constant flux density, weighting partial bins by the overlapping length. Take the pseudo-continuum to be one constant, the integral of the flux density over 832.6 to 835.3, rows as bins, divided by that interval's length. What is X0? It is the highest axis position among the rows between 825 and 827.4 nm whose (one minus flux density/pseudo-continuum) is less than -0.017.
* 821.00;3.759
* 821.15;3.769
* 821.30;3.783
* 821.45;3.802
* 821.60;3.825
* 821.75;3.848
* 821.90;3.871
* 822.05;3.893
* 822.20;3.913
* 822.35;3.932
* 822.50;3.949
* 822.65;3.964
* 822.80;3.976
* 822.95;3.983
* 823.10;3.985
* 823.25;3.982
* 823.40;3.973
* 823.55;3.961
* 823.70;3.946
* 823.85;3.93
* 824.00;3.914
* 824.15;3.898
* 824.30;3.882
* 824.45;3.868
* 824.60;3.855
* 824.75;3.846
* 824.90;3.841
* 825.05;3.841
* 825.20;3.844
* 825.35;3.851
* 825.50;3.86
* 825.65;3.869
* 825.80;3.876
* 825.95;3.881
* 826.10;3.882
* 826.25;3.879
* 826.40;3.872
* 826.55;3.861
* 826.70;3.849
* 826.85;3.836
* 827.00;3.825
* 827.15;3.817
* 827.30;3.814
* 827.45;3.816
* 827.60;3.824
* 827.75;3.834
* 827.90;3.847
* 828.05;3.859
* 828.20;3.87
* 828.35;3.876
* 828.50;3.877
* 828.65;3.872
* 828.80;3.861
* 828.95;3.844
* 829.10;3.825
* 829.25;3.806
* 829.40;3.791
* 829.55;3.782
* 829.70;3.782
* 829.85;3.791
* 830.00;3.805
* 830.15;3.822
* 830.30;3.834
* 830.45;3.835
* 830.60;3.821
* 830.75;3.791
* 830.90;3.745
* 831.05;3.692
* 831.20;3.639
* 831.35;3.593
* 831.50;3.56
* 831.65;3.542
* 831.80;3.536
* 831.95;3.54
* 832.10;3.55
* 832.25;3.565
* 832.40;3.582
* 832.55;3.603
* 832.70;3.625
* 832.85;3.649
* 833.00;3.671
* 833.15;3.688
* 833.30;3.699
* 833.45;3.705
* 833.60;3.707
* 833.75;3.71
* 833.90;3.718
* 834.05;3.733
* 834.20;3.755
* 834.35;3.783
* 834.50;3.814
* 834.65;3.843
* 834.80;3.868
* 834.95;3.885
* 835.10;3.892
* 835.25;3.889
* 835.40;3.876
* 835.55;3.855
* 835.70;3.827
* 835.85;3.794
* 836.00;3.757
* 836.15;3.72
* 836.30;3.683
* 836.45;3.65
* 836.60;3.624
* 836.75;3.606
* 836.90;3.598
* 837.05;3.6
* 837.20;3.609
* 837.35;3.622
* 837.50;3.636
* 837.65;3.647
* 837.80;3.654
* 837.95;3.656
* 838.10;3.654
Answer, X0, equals 827.00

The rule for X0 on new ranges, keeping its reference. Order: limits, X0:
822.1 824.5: 824.45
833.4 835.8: 835.70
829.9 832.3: 830.60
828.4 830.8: 830.60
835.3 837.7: 835.70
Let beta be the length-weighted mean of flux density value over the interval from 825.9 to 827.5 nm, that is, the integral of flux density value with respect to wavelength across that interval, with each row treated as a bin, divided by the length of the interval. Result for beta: 3.85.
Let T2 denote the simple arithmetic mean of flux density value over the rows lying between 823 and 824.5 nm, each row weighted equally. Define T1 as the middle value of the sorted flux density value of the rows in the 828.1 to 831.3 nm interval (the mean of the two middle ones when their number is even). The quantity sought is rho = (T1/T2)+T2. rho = 4.91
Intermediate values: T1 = 3.82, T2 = 3.93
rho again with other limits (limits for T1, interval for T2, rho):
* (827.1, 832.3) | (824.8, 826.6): 4.85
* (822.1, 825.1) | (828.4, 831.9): 4.80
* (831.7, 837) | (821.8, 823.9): 4.89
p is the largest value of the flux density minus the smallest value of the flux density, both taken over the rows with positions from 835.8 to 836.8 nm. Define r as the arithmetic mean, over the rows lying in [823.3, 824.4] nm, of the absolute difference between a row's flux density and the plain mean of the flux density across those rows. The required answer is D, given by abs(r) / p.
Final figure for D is 0.1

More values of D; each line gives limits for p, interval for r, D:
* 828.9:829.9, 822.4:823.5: 0.2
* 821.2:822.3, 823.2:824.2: 0.2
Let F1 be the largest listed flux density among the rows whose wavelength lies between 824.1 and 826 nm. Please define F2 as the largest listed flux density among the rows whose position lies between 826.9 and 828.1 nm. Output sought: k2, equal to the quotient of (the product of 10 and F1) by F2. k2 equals 10.1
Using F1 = 3.898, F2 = 3.859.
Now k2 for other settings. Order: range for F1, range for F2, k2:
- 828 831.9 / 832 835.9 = 10.0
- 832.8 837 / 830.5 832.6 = 10.2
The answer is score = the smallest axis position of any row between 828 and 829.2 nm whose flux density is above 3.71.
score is 828.05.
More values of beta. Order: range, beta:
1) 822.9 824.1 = 3.96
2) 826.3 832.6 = 3.77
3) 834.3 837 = 3.77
